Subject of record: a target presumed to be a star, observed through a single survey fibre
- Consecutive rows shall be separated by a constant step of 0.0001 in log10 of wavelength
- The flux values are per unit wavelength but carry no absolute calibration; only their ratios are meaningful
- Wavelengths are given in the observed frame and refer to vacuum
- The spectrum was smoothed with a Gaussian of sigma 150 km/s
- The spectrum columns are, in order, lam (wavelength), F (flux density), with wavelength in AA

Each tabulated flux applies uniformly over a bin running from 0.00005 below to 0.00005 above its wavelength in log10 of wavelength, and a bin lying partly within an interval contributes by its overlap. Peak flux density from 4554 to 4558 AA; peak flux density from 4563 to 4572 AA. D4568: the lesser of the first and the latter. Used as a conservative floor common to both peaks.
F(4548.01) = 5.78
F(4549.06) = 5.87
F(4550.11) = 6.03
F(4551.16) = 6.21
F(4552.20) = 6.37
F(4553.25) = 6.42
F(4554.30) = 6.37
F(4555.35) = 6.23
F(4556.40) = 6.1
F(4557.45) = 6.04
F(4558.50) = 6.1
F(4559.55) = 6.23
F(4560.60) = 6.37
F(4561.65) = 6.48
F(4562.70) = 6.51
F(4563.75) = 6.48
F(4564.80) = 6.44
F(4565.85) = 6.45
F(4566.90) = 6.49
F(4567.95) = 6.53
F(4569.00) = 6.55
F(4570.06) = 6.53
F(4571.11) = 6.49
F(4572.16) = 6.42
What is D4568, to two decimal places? 6.37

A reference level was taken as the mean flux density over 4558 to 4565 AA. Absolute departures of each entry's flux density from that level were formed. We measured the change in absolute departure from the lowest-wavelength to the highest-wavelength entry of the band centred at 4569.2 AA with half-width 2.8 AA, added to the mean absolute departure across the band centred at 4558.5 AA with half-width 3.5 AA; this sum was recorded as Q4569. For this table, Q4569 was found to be 0.18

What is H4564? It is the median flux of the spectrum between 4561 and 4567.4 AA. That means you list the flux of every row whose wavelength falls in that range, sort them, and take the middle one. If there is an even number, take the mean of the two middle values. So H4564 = 6.48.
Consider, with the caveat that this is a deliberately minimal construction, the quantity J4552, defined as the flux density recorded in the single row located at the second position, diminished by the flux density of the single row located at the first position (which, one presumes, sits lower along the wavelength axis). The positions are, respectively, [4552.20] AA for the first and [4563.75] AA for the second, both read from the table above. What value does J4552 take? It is 0.11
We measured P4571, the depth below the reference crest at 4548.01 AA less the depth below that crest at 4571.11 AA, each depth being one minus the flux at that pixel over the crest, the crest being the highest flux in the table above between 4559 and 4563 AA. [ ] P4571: 0.109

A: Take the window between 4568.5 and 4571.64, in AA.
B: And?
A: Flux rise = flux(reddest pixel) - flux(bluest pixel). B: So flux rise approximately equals -0.1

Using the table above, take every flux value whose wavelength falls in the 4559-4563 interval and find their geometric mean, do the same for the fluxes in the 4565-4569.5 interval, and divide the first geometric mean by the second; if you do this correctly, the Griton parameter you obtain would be 0.983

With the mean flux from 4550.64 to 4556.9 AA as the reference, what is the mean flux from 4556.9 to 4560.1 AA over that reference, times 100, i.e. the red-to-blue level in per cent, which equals 97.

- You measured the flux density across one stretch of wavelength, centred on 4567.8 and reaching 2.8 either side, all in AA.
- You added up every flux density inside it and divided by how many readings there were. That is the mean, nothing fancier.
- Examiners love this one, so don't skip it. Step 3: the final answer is 6.51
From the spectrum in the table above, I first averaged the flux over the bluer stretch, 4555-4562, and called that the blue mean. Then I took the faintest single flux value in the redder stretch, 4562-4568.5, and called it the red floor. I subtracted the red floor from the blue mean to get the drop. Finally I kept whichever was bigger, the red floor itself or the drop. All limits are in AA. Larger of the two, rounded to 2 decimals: 6.44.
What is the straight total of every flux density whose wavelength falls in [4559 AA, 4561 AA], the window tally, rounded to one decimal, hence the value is 12.6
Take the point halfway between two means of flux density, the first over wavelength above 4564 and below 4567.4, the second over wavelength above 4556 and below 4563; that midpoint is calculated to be 6.36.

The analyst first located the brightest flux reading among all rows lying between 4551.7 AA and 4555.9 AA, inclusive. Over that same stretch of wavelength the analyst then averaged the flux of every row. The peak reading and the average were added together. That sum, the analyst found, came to 12.8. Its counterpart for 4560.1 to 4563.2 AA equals 13.0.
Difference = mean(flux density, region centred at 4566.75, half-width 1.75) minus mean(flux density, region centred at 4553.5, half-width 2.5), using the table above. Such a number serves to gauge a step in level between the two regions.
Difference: 0.17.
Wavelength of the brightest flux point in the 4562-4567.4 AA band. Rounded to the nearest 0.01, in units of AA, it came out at 4562.70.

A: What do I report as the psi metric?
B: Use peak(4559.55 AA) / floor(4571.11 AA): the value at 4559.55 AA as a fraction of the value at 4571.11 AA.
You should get 0.96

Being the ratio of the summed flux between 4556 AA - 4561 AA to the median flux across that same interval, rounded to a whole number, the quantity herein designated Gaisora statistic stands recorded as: 5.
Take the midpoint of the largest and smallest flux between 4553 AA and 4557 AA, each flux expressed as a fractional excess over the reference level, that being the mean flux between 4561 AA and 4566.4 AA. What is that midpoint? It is -0.033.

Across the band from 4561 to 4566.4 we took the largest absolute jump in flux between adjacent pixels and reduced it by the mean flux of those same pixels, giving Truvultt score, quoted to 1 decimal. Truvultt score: -6.4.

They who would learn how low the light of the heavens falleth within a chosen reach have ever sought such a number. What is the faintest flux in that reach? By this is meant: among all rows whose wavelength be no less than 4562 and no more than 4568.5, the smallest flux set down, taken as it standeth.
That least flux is 6.44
